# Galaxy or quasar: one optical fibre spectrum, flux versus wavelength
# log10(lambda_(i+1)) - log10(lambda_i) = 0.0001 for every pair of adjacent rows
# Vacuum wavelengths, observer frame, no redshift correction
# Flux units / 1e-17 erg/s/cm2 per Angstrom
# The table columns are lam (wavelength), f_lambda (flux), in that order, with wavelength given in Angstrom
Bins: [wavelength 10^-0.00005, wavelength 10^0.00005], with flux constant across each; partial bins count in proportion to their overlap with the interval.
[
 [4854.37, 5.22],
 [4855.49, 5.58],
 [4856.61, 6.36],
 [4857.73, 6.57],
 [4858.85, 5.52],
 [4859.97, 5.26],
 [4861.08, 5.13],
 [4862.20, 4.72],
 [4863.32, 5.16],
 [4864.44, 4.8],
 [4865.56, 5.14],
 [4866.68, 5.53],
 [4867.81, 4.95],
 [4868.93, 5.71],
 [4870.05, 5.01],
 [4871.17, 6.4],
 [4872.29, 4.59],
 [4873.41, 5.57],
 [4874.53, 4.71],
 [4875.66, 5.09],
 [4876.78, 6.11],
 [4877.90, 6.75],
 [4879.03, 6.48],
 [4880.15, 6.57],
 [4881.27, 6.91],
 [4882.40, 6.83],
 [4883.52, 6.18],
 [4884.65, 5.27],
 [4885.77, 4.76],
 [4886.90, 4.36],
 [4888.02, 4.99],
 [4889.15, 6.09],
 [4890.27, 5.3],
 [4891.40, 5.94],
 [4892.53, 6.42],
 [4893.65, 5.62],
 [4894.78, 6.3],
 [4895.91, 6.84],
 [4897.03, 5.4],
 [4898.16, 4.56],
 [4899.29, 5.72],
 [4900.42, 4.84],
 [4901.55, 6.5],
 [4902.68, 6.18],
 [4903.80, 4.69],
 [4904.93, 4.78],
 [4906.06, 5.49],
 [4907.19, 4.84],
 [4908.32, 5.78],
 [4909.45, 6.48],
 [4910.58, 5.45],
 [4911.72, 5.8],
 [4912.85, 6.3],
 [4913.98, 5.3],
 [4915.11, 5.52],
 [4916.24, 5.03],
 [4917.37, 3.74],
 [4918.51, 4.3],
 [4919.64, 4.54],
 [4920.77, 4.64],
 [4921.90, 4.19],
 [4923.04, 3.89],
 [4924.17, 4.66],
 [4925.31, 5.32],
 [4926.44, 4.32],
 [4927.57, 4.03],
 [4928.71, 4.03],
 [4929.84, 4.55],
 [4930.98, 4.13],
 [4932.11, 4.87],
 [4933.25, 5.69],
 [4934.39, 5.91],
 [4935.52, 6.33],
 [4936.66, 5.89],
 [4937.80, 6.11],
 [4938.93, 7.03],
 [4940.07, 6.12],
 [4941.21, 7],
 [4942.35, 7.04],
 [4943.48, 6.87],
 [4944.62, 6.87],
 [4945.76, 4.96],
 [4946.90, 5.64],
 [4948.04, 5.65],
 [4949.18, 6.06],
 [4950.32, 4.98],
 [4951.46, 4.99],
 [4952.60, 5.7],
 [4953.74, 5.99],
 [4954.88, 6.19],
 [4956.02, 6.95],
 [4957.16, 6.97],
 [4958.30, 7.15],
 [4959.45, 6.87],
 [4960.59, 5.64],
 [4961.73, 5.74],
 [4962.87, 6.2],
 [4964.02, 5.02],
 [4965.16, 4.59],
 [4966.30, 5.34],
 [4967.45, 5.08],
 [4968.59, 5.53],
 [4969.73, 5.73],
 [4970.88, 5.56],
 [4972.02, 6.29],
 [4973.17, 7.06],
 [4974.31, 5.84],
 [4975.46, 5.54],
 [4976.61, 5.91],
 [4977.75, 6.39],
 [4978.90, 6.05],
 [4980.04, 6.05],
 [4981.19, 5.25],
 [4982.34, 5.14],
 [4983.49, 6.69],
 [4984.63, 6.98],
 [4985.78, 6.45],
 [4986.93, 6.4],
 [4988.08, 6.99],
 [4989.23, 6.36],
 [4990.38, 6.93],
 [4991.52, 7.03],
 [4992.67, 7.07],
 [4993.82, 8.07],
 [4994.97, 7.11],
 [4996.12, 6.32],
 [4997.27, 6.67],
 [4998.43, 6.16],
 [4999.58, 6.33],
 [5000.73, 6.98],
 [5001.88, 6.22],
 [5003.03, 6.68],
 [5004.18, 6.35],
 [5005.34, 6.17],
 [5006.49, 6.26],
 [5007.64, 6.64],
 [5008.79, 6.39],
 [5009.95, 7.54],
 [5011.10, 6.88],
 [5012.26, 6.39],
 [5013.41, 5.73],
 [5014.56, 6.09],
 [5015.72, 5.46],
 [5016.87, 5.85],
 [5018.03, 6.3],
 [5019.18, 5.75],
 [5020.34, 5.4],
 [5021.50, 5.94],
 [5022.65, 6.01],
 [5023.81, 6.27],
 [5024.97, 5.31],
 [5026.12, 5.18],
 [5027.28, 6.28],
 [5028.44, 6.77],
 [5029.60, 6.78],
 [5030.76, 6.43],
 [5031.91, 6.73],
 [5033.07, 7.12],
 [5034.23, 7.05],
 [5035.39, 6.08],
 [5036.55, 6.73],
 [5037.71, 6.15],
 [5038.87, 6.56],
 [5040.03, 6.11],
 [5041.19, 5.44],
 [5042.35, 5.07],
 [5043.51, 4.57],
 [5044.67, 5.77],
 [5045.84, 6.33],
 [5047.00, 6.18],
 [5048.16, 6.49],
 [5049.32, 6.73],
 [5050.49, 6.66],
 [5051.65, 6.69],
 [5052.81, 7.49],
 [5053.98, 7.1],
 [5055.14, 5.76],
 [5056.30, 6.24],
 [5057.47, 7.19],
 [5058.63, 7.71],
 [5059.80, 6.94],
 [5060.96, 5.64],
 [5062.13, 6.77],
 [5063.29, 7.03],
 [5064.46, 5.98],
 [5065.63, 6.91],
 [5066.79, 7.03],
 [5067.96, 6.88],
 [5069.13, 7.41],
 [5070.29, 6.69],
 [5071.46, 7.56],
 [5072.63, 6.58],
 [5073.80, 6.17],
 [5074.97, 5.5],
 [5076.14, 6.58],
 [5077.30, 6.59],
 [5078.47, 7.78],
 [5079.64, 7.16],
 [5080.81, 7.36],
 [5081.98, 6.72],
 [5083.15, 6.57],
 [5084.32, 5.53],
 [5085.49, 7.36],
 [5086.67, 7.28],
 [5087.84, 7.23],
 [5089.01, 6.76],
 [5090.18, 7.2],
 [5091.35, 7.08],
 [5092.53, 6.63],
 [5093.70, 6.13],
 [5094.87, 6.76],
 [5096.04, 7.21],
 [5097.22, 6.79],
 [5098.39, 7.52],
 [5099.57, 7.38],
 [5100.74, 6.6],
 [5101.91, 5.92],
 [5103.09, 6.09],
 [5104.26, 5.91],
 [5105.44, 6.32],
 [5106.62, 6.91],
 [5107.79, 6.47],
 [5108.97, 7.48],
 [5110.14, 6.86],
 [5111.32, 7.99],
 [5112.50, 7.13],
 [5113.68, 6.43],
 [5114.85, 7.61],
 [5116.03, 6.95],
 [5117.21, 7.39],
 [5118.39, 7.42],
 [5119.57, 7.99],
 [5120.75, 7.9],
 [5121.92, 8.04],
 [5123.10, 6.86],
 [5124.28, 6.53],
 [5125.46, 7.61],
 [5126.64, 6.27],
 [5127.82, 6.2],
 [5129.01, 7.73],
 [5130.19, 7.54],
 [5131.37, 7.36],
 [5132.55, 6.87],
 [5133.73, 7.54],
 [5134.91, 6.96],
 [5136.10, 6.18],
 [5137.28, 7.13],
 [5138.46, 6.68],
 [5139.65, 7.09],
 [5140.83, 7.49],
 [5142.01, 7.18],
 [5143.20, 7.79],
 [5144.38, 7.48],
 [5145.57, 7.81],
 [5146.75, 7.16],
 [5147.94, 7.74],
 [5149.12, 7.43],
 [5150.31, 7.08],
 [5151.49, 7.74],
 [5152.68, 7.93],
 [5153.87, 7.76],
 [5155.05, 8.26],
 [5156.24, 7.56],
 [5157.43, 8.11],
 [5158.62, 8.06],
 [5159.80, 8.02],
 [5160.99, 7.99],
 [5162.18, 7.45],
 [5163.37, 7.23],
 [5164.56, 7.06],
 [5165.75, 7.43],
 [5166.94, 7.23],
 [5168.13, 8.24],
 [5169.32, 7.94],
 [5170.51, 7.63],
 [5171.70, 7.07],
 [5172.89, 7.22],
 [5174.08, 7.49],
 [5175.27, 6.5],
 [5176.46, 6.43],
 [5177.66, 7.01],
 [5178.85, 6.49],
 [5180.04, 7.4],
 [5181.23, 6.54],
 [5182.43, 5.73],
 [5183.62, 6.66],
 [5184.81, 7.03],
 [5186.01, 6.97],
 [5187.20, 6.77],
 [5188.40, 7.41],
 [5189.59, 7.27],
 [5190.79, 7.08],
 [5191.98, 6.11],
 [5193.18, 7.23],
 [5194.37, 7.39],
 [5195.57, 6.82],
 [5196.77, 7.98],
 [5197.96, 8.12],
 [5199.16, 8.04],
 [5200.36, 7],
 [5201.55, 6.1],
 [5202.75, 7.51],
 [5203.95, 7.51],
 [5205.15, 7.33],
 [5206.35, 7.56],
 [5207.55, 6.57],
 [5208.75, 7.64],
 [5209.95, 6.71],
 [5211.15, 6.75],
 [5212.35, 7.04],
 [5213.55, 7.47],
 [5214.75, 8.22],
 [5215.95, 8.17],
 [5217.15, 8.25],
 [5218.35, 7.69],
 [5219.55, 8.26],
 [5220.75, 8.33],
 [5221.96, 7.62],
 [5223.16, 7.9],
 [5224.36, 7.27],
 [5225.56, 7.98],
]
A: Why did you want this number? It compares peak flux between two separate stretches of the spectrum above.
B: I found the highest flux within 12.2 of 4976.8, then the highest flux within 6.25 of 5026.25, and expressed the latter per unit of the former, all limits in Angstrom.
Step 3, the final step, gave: 0.96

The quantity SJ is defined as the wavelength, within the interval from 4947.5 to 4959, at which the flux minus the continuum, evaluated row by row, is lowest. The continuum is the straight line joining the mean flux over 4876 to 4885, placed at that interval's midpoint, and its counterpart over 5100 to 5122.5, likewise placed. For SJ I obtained 4950.32 Angstrom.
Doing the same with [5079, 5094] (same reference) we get 5084.32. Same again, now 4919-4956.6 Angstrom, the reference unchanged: 4923.04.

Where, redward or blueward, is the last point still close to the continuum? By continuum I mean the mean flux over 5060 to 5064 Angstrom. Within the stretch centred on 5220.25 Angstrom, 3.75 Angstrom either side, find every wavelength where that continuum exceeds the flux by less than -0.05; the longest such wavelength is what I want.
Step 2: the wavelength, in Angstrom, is 5223.16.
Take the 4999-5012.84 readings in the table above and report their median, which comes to 6.4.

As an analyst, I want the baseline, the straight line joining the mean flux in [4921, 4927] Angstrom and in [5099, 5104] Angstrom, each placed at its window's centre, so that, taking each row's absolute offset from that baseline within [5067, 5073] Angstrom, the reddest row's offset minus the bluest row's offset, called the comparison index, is -0.4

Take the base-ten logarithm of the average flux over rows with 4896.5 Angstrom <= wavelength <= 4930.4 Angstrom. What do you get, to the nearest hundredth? 0.70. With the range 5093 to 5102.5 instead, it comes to 0.83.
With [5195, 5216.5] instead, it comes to 0.87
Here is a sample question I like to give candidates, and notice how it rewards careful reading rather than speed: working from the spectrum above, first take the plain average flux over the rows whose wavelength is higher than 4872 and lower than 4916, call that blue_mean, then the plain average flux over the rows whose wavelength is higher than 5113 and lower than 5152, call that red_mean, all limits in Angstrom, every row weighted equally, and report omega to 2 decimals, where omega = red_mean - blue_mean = 1.57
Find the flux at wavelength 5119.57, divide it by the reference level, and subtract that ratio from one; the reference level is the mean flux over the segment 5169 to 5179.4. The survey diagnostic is -0.13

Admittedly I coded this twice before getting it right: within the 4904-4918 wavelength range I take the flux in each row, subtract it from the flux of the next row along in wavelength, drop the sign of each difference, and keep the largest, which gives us 1.3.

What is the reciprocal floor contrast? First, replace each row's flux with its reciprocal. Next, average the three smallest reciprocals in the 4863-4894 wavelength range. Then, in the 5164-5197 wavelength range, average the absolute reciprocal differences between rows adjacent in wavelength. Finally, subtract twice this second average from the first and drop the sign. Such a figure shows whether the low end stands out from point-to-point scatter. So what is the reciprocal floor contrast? 0.124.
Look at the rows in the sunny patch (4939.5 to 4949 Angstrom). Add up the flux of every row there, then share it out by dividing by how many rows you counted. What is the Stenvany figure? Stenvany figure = 6.3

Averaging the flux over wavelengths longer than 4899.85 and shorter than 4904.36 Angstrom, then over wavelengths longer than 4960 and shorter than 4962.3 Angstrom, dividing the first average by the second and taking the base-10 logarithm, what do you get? -0.01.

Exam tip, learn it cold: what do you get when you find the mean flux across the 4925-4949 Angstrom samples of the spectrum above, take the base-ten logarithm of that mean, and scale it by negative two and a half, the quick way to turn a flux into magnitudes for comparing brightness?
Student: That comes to -1.88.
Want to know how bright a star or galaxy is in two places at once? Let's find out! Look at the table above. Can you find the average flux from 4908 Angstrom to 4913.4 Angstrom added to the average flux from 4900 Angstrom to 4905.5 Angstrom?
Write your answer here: 11.4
